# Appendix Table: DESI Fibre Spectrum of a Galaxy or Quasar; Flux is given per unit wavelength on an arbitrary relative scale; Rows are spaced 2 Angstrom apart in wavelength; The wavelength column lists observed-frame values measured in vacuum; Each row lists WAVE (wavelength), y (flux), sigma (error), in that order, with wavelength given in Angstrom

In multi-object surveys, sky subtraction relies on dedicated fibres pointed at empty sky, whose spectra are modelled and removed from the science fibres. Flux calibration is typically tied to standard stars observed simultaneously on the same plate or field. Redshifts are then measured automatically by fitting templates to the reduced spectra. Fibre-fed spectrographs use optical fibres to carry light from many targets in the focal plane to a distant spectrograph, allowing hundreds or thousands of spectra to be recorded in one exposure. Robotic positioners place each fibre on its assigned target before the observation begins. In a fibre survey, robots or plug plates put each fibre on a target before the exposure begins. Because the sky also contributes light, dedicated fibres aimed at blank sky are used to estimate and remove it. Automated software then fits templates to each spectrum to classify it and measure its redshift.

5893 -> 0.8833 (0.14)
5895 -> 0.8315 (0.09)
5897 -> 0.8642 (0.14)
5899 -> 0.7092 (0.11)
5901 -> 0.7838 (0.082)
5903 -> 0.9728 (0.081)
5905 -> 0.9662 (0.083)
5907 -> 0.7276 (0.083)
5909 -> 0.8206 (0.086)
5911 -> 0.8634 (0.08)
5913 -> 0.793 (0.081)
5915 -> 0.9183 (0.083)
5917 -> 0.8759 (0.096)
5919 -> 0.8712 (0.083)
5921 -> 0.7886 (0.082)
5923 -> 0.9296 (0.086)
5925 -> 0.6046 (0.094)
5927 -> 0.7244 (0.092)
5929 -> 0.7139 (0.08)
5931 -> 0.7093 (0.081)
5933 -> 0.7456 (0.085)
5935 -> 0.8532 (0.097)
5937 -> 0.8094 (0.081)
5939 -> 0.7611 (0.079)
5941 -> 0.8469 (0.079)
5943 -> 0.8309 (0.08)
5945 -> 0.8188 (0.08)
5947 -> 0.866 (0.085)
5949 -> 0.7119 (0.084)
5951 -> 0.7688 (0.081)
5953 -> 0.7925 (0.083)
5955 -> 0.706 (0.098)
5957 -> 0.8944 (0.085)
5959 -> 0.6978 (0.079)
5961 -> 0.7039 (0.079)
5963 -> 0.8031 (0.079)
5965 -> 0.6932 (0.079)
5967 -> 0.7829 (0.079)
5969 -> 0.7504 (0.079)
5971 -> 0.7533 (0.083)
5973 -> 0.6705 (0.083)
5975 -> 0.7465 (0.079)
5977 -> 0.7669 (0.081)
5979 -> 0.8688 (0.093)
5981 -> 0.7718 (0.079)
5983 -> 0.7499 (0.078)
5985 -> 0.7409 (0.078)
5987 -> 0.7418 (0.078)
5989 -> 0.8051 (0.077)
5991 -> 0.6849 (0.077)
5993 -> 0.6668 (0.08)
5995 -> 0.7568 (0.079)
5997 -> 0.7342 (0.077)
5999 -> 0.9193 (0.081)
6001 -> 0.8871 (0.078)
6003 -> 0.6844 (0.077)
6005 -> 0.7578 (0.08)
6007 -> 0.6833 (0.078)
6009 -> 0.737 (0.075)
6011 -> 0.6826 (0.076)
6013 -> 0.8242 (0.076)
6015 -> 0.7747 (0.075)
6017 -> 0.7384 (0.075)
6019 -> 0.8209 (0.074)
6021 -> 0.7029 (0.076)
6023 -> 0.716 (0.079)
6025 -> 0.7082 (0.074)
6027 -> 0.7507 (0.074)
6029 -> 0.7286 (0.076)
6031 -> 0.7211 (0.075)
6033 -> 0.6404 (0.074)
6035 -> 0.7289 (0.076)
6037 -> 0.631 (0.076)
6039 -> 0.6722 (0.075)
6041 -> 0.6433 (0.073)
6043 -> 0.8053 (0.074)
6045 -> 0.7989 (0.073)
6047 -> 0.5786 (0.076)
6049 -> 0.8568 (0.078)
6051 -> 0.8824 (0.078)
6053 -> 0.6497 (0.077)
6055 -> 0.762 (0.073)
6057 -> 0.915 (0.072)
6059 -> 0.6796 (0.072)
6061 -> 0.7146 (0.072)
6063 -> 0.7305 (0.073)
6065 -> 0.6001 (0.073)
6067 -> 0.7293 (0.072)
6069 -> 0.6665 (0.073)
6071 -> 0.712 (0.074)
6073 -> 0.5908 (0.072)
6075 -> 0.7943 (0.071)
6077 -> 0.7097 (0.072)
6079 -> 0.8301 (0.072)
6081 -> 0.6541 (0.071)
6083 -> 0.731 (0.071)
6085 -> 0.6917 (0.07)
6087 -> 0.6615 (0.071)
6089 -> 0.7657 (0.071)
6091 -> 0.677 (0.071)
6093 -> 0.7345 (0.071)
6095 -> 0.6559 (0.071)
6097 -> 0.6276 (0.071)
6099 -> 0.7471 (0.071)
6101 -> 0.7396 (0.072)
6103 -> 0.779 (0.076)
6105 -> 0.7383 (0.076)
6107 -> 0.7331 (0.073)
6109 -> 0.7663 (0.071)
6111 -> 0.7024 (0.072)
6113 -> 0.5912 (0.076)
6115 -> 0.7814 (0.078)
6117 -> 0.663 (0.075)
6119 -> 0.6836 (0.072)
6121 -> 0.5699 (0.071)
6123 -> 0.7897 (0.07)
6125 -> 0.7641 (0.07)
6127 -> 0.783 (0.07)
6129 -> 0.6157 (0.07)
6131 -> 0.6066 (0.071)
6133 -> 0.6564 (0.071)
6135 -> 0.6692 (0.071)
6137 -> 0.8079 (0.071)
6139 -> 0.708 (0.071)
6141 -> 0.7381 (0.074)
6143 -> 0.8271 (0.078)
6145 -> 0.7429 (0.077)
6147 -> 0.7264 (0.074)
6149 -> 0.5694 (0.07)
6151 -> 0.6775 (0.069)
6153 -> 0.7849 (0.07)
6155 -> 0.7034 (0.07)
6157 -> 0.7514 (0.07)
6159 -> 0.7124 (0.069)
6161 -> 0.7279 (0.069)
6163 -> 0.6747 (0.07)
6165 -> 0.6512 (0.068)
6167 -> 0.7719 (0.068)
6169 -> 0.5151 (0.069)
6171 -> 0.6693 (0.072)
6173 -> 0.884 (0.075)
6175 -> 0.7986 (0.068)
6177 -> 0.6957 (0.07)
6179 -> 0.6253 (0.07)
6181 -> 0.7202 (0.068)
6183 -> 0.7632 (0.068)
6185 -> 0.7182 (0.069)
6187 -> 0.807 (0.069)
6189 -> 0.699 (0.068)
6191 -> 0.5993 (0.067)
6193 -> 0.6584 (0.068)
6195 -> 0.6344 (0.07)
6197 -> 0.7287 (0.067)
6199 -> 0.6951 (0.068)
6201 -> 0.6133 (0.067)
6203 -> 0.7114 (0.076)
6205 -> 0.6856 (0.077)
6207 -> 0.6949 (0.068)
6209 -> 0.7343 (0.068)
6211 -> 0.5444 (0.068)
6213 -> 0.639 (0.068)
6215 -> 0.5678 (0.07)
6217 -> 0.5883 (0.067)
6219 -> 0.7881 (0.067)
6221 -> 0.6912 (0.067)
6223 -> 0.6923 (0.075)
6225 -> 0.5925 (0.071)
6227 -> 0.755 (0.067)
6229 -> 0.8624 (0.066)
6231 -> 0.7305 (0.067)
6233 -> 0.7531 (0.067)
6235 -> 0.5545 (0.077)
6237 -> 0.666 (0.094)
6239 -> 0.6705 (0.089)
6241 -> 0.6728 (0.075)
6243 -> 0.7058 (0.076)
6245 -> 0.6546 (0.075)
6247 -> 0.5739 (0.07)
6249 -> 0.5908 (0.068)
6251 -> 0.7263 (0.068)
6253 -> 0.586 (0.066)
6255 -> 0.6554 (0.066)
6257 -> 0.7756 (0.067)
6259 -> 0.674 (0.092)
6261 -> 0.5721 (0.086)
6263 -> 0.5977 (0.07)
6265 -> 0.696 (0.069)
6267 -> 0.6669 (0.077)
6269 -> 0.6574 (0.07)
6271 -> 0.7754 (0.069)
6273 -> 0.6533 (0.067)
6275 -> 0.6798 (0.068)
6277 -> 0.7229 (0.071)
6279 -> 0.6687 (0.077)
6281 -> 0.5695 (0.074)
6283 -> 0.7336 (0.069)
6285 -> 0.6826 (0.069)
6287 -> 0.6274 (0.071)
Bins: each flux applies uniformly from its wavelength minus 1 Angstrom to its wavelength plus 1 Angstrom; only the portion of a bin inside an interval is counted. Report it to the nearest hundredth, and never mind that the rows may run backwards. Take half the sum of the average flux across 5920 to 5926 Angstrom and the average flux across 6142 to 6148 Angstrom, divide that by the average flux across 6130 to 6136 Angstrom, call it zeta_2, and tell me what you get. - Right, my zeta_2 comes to 1.20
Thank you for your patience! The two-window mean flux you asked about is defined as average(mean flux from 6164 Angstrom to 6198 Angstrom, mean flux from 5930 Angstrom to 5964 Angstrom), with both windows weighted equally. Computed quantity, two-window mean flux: 0.743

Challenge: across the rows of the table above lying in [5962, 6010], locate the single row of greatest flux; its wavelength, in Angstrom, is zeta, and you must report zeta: 5999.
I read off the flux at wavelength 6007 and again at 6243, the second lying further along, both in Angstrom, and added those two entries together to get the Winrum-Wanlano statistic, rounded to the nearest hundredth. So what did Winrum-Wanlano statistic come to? 1.39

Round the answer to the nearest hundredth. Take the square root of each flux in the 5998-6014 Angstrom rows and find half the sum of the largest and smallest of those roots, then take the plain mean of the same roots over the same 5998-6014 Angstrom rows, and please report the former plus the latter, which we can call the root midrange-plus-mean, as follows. 1.77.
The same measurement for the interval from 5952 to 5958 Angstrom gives 1.79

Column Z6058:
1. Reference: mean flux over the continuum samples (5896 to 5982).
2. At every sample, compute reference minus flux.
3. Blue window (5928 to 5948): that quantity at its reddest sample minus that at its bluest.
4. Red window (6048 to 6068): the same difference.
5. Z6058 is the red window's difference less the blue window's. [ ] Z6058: 0.28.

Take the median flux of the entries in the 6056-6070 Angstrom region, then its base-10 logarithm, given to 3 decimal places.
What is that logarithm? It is -0.146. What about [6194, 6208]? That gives -0.158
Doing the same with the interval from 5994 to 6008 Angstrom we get -0.121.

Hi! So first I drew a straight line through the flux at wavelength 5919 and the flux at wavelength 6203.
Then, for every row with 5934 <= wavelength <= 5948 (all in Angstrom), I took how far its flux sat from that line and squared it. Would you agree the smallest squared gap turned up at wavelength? 5935 Angstrom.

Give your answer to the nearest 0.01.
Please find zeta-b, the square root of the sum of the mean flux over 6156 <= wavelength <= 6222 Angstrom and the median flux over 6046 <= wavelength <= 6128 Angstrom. 1.19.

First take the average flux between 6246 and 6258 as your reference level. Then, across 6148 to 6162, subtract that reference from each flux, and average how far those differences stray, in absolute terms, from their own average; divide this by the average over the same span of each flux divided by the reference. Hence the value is 0.043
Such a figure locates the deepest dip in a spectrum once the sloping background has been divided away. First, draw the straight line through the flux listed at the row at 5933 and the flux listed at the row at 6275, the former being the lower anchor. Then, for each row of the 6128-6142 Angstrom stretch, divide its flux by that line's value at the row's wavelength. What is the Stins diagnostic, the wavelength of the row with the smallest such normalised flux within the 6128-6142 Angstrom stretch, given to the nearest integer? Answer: 6131 Angstrom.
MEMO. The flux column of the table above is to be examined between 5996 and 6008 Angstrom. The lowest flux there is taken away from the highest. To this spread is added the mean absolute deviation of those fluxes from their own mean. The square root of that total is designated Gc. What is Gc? 0.565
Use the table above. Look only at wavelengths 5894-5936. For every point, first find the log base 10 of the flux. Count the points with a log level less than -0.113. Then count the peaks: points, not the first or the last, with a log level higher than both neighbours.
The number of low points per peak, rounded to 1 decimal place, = 1.2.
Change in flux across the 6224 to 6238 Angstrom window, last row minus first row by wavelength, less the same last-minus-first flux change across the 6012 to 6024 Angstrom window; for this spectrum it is 0.18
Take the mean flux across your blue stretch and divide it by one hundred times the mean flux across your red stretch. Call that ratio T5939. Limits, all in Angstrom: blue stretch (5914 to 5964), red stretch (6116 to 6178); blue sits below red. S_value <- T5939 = 0.0112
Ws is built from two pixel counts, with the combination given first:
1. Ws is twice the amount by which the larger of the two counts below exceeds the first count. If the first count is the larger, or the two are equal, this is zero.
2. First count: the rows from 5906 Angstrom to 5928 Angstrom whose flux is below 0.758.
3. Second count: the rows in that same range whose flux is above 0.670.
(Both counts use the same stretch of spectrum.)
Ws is 14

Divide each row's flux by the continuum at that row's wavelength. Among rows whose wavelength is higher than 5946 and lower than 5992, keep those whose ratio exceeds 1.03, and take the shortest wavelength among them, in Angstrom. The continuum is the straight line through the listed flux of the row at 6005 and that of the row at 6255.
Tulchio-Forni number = 5947 Angstrom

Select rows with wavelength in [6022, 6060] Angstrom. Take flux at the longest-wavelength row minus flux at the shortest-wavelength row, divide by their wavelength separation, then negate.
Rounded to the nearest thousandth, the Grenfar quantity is 0.001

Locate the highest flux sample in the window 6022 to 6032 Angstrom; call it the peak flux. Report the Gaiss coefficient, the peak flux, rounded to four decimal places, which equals 0.7507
